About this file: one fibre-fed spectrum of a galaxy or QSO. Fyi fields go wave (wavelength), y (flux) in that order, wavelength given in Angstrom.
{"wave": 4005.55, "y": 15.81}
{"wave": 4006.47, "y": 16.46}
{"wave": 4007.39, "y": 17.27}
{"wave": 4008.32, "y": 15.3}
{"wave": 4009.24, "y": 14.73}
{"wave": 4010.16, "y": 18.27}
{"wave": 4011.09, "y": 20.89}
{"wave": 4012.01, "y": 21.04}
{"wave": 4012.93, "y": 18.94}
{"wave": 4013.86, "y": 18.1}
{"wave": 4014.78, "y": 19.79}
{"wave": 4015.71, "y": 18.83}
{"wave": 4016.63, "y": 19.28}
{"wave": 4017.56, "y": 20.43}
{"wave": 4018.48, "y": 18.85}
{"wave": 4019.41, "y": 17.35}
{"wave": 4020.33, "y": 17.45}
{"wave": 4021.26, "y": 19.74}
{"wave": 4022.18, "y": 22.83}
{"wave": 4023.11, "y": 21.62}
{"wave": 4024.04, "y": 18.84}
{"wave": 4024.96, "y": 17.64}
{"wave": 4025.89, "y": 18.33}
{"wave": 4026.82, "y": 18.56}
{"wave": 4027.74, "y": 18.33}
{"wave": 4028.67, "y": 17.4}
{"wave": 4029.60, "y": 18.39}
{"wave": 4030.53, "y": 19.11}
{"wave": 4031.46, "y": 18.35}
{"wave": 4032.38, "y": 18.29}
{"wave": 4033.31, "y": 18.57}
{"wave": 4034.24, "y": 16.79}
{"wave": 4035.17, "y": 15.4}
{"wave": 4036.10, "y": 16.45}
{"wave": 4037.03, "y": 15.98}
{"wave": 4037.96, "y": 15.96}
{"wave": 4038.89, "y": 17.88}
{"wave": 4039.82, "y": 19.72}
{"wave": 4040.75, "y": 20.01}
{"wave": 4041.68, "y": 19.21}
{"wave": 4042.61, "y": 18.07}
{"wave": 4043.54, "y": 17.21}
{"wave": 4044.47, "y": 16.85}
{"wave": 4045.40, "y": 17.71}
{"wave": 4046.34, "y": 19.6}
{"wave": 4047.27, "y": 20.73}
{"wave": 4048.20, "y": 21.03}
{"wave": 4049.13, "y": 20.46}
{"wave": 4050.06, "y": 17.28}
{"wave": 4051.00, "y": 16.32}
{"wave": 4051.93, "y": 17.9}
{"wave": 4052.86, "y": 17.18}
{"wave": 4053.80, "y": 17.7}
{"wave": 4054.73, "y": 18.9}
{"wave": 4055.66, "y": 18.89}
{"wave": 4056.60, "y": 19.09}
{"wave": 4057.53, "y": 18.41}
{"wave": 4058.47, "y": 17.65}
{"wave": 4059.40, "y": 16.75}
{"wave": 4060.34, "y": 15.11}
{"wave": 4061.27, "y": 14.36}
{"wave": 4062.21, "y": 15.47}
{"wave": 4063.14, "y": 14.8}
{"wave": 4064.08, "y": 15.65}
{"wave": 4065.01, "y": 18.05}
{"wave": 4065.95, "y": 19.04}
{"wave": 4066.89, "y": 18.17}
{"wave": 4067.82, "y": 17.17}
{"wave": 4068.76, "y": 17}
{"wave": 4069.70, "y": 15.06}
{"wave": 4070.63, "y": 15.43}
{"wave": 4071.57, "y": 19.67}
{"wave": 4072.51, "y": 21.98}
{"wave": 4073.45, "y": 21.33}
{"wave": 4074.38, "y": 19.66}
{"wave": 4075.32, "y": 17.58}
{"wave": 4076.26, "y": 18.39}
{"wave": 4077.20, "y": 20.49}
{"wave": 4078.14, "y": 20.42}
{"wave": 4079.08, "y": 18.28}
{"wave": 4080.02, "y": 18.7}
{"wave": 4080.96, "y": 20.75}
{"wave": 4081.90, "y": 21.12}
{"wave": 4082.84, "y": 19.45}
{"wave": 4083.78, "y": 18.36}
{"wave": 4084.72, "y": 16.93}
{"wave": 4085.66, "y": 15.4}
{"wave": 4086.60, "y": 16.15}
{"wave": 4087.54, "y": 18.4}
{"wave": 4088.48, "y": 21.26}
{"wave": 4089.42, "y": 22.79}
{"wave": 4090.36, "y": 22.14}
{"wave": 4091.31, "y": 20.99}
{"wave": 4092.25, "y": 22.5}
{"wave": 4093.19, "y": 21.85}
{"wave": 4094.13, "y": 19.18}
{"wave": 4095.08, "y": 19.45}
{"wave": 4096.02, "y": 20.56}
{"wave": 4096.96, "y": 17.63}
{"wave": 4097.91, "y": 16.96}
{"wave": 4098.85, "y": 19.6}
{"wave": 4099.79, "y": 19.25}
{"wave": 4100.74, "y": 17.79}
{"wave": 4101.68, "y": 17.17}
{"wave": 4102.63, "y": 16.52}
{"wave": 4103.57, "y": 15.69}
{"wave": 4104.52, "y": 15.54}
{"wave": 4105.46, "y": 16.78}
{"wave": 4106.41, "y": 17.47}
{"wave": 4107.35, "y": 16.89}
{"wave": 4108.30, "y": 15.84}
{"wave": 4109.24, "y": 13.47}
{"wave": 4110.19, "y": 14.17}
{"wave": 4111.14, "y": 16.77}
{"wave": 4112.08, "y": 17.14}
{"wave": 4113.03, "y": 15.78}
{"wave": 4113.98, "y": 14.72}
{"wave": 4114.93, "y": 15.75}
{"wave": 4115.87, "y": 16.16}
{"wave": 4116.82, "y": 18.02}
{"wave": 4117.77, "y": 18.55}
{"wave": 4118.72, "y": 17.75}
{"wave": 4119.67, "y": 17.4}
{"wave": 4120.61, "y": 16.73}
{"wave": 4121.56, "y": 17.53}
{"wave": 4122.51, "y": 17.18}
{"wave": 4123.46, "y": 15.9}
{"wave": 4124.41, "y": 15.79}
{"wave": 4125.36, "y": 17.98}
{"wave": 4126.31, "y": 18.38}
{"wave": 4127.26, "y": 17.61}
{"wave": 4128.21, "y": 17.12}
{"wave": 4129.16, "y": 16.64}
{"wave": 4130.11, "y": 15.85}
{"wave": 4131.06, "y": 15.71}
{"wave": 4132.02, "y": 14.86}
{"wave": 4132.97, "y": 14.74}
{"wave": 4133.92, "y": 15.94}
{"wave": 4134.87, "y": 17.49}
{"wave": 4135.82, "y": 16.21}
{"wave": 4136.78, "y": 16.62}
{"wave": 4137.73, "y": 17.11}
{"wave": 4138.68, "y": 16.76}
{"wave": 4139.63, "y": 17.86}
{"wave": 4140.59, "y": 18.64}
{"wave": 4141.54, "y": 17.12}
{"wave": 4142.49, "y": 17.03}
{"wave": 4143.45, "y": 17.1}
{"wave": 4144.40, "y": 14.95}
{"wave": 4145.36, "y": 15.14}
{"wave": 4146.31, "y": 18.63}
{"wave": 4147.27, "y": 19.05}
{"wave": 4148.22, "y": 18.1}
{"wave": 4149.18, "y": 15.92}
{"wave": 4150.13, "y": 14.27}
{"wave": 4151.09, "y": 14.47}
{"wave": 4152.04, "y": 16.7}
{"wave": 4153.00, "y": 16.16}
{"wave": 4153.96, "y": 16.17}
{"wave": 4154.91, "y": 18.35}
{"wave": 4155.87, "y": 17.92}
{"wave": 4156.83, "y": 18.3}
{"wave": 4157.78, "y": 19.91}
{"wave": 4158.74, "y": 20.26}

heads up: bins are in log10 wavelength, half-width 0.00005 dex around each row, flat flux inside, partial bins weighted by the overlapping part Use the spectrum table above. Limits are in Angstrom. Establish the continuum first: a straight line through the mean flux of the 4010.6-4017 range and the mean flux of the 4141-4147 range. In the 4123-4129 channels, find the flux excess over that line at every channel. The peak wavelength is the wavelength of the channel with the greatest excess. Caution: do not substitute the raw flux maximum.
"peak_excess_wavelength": 4126.31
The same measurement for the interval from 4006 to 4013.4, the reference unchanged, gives 4012.01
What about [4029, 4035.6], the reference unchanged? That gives 4030.53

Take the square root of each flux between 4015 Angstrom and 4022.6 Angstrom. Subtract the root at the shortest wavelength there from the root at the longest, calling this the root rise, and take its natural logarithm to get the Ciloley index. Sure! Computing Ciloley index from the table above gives -0.8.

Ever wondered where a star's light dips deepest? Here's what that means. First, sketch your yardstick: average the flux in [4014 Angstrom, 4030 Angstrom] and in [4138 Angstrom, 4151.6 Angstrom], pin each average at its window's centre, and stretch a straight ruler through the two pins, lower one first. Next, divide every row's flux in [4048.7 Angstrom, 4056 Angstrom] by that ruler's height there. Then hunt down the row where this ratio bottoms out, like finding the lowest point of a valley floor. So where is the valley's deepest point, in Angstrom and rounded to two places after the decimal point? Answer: 4051.00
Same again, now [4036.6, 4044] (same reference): 4037.96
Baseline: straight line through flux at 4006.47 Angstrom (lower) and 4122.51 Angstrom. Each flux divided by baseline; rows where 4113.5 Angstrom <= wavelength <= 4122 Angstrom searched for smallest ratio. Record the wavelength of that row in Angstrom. 4113.98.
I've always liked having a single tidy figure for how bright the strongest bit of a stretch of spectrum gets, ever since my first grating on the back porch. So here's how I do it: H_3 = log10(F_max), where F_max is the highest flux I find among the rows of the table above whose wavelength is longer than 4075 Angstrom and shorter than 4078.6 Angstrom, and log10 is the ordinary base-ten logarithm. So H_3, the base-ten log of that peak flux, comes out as 1.31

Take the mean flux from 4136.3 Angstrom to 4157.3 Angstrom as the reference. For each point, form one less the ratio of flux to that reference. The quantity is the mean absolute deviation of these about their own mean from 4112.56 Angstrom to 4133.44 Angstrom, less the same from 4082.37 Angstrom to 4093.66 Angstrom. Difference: -0.07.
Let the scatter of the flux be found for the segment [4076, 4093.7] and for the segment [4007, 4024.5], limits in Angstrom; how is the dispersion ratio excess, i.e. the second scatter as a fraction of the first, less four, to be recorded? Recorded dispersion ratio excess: -3.06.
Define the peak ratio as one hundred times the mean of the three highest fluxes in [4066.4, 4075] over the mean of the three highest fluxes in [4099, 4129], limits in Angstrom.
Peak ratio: 112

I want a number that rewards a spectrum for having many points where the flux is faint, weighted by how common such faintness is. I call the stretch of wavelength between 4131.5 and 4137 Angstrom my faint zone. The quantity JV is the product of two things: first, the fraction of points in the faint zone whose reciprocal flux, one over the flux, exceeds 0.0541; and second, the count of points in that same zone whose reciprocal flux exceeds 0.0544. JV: 6.0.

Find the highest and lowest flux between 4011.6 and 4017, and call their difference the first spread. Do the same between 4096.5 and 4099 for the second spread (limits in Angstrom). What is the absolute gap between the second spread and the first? 0.3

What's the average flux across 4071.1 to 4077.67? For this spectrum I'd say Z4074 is 19.9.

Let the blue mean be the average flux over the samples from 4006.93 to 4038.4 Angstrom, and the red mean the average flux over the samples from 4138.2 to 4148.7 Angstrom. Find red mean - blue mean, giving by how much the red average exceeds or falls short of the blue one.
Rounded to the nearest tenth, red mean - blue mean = -1.0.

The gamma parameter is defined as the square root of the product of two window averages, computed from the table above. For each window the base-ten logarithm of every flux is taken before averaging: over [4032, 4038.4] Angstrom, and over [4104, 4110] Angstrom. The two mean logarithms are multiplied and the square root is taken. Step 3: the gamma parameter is 1.21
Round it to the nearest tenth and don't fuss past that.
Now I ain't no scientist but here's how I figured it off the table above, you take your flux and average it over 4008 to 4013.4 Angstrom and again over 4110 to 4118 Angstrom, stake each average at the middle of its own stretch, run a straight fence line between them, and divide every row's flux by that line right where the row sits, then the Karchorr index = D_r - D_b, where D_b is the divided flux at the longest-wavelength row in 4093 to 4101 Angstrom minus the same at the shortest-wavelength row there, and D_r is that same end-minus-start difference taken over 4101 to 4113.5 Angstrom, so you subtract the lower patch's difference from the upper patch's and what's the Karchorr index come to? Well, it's 0.2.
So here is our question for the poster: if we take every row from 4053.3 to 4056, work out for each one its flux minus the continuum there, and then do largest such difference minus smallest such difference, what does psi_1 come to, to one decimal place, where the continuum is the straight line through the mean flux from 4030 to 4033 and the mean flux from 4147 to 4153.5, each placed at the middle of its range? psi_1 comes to 1.2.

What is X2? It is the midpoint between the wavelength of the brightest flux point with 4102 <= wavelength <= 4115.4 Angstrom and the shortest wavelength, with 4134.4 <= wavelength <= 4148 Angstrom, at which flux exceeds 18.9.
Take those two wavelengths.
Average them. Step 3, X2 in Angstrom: 4126.8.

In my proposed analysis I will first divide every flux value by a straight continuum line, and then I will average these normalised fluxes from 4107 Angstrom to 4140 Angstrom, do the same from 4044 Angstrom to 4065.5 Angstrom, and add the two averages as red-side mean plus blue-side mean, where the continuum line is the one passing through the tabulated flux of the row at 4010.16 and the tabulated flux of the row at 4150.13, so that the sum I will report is 2.14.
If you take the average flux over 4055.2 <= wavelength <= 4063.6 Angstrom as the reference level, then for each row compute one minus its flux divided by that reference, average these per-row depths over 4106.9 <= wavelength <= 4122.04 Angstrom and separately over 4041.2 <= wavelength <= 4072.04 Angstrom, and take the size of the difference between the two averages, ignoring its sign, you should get 0.07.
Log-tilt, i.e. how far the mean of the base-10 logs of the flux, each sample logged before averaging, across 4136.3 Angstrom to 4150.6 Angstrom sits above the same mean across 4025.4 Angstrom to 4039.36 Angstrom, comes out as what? -0.02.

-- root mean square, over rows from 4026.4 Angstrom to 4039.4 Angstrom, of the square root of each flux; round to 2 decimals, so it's 4.19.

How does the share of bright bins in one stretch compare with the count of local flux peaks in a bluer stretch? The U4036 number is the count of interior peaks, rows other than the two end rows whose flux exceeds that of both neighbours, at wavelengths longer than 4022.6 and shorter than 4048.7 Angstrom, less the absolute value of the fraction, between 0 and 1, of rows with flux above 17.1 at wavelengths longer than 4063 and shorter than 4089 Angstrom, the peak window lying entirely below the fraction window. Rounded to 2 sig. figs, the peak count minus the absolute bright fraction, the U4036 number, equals 4.3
